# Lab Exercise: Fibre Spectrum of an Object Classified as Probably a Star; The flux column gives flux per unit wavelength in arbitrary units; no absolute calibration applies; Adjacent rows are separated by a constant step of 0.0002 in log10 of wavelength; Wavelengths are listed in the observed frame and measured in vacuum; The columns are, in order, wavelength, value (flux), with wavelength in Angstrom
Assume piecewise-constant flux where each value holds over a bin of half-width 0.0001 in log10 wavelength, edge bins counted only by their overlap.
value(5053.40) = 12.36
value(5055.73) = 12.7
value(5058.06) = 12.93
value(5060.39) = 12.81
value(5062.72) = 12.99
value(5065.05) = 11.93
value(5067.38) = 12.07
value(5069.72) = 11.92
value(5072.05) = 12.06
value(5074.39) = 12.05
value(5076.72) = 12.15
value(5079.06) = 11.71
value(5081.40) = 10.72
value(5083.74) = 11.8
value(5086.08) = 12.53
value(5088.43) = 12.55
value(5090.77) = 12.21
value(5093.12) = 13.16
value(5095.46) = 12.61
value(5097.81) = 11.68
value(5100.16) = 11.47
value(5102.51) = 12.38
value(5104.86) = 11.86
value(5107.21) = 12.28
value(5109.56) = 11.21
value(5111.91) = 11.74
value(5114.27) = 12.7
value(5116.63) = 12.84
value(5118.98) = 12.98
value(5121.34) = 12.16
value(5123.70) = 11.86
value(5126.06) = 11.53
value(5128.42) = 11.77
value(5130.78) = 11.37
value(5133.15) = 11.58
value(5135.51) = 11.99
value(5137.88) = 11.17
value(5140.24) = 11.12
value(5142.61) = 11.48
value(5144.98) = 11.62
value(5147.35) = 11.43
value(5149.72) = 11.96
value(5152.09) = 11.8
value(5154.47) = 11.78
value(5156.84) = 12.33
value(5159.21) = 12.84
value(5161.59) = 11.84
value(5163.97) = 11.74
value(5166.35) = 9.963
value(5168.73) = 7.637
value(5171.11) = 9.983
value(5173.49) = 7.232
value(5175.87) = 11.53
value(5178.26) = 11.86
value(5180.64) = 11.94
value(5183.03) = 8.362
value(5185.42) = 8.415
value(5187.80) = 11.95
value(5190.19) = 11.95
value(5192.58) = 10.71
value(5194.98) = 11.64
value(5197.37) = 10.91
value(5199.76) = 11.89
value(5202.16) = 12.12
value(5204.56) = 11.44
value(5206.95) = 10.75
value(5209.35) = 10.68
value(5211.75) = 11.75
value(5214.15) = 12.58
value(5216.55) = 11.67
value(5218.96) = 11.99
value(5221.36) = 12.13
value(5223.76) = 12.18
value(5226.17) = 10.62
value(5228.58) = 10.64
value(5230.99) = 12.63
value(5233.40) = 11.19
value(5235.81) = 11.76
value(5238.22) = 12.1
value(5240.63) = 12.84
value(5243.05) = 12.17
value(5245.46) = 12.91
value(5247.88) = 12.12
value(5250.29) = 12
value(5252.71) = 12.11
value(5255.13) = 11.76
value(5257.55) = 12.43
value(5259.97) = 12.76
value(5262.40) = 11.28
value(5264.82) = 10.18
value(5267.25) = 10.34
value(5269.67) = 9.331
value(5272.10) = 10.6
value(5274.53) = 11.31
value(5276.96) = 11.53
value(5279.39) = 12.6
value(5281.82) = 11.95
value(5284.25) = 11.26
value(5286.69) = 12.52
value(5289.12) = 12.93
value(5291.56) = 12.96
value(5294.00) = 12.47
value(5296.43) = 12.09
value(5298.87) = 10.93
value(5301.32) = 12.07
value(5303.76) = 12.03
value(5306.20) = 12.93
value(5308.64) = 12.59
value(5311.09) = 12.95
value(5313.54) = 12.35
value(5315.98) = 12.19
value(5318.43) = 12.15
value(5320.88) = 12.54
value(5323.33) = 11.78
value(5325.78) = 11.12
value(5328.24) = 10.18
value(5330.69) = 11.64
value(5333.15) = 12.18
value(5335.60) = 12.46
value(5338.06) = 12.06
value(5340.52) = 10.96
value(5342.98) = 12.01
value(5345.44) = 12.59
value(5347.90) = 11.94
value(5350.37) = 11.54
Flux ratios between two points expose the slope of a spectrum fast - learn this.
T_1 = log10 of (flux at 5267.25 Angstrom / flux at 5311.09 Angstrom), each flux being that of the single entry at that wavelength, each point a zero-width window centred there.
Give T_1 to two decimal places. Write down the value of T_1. -0.10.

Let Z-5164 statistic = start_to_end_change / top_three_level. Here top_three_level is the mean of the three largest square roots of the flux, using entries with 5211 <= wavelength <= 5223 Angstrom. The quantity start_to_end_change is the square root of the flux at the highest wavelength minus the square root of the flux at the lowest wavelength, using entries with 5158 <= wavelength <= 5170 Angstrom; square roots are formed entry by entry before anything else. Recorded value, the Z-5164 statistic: -0.23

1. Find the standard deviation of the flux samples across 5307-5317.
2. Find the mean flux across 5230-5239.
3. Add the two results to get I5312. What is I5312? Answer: 12.2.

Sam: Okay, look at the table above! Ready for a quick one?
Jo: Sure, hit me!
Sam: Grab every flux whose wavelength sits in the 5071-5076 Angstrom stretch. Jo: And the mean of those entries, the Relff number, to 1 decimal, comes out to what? 12.1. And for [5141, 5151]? 11.6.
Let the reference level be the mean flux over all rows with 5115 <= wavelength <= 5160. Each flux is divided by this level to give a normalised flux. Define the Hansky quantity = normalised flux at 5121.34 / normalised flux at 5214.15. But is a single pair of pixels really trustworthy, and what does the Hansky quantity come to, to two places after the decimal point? 0.97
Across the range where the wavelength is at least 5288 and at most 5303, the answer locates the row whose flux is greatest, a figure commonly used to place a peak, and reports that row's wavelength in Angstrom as 5291.56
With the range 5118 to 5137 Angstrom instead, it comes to 5118.98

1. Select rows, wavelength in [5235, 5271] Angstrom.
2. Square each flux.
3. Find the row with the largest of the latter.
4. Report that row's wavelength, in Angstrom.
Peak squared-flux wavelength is 5245.46 Angstrom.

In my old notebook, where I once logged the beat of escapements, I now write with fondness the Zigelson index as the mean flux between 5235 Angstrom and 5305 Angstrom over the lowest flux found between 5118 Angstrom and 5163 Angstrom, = 1.06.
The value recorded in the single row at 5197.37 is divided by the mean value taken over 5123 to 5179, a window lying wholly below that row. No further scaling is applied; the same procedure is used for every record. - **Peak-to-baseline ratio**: 0.97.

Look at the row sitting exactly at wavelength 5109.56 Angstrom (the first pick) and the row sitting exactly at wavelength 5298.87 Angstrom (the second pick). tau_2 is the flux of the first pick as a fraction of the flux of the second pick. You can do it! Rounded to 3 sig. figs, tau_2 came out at 1.03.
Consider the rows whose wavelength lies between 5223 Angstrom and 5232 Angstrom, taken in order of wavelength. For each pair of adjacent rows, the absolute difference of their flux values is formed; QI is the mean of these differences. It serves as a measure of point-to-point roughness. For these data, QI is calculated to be 1.19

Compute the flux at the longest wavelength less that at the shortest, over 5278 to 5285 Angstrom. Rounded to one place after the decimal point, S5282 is -1.3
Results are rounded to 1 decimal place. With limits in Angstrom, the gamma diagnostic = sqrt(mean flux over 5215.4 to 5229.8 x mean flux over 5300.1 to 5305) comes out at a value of 11.8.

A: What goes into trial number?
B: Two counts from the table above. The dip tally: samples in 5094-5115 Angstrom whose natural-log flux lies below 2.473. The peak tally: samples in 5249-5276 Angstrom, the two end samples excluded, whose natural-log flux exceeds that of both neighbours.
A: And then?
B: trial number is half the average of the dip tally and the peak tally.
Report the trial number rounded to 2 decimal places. 1.75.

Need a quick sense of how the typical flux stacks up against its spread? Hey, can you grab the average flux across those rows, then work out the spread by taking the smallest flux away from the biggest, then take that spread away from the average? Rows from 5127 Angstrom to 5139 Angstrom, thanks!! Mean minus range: 10.8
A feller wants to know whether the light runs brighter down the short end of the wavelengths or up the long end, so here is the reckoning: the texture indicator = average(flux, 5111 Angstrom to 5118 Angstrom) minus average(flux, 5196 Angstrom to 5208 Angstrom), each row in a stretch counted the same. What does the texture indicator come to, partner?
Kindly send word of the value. 1.0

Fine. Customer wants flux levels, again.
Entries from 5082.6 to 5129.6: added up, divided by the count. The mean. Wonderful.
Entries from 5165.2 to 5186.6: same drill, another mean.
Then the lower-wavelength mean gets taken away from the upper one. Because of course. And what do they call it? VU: -2.5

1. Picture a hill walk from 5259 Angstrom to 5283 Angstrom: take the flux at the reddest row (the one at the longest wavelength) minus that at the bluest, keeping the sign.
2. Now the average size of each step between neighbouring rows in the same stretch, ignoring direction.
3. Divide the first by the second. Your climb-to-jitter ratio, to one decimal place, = -1.0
